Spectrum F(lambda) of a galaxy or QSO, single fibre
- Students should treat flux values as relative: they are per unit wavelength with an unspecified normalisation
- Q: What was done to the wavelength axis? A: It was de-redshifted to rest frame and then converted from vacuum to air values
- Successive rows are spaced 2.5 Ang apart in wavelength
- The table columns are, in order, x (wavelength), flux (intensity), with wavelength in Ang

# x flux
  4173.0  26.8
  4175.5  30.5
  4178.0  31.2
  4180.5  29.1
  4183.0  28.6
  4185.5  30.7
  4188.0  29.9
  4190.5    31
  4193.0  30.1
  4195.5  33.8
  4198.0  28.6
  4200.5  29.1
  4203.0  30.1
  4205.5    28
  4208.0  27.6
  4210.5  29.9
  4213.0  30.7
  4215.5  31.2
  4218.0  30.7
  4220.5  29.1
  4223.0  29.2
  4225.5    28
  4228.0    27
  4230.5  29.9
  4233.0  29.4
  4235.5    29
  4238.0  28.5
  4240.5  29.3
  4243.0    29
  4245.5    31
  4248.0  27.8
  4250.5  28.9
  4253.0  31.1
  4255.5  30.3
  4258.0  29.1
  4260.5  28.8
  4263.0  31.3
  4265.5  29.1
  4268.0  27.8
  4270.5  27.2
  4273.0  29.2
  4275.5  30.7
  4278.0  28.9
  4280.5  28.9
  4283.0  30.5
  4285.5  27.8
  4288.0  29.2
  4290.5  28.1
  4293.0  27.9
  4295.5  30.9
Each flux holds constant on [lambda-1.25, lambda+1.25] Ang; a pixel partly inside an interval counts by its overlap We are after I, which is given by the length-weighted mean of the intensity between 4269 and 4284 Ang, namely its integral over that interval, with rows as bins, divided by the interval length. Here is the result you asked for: 29.2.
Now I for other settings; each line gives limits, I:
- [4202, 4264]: 29.4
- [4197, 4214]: 29.1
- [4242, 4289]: 29.3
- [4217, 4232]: 29.0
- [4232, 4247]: 29.3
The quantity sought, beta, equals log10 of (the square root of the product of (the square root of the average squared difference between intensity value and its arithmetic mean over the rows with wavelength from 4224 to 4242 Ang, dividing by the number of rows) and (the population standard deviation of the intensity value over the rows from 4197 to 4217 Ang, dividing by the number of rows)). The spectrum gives 0.020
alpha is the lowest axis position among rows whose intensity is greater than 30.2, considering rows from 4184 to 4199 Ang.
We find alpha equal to 4185.5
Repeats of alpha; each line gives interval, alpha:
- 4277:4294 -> 4283.0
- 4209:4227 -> 4213.0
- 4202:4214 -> 4213.0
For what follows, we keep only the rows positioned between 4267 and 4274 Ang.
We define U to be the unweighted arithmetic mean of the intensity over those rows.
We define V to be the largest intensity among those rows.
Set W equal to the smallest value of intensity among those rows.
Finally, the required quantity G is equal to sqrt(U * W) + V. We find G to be 57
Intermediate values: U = 28.1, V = 29.2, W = 27.2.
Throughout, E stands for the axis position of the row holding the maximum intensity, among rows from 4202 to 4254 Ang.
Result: 4215.5 Ang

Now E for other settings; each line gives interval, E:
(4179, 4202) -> 4195.5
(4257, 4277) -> 4263.0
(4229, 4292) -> 4263.0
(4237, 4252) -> 4245.5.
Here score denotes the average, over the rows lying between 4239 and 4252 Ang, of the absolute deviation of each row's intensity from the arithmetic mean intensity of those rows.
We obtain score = 0.8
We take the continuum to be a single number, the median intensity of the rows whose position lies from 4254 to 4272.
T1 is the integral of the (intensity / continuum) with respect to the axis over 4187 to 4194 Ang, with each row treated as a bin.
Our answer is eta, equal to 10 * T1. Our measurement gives 73.0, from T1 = 7.30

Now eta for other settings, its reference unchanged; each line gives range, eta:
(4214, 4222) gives 83.3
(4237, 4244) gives 69.6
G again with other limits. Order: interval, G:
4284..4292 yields 57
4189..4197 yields 65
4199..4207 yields 59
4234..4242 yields 58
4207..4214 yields 59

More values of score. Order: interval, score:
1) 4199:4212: 0.9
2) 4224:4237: 0.9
